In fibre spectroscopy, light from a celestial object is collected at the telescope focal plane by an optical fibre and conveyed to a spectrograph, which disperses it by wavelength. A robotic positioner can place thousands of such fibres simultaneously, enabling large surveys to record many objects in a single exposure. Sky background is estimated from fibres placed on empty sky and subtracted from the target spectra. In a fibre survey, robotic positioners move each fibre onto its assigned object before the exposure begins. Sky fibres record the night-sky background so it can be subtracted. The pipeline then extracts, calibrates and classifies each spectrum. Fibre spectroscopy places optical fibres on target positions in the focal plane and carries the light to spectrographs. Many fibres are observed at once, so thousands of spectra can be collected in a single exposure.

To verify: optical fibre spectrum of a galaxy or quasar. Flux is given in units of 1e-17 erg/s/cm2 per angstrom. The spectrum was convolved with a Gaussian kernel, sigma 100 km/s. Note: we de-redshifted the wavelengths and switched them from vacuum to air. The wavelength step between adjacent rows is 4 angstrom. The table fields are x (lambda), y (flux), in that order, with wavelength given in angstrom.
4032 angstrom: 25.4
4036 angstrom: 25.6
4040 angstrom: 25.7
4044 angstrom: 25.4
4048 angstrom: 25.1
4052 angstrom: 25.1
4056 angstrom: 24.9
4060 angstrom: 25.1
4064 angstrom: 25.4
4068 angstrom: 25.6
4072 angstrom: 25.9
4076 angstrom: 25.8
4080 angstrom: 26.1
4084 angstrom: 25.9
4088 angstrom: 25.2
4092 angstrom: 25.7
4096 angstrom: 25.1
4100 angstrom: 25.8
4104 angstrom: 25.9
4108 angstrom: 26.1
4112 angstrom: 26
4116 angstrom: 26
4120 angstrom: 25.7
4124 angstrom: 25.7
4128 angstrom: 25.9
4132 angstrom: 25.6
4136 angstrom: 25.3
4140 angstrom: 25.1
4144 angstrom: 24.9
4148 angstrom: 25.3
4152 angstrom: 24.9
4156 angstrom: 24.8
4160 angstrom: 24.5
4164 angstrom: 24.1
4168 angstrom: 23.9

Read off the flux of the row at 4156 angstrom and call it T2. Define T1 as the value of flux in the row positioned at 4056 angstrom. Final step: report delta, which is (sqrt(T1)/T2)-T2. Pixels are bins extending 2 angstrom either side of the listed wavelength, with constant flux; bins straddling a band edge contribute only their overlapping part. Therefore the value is -24.6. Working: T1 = 24.9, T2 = 24.8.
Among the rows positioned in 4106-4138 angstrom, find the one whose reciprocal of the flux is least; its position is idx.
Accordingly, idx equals 4108 angstrom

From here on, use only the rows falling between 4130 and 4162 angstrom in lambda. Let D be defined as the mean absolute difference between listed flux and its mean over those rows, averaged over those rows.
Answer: 0.275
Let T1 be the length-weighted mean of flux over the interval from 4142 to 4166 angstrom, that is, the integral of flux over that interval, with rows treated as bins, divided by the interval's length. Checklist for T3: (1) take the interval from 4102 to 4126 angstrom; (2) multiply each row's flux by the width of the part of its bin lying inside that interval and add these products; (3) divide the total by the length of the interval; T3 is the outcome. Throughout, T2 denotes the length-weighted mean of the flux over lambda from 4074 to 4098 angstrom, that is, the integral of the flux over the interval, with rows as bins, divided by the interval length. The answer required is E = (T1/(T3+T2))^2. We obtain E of 0.231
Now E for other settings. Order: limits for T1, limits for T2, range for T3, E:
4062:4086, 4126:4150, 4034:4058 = 0.259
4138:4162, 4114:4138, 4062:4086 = 0.234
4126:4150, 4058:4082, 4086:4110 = 0.244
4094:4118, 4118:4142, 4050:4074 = 0.257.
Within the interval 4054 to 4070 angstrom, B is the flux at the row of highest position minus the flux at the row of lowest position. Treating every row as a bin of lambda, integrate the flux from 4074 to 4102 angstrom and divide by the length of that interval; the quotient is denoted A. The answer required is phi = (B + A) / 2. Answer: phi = 13.2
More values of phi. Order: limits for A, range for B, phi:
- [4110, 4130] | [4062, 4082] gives 13.3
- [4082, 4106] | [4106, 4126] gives 12.6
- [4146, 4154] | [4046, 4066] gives 12.7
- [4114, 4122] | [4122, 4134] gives 12.9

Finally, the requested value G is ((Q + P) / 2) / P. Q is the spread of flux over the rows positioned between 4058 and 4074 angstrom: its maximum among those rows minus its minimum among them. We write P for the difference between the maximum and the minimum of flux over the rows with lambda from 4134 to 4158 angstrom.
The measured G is 1.3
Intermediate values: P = 0.5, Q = 0.80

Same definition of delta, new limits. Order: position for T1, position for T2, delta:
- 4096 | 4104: -25.7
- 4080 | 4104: -25.7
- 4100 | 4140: -24.9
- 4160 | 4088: -25.0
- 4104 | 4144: -24.7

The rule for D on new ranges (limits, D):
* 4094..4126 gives 0.216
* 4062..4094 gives 0.225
